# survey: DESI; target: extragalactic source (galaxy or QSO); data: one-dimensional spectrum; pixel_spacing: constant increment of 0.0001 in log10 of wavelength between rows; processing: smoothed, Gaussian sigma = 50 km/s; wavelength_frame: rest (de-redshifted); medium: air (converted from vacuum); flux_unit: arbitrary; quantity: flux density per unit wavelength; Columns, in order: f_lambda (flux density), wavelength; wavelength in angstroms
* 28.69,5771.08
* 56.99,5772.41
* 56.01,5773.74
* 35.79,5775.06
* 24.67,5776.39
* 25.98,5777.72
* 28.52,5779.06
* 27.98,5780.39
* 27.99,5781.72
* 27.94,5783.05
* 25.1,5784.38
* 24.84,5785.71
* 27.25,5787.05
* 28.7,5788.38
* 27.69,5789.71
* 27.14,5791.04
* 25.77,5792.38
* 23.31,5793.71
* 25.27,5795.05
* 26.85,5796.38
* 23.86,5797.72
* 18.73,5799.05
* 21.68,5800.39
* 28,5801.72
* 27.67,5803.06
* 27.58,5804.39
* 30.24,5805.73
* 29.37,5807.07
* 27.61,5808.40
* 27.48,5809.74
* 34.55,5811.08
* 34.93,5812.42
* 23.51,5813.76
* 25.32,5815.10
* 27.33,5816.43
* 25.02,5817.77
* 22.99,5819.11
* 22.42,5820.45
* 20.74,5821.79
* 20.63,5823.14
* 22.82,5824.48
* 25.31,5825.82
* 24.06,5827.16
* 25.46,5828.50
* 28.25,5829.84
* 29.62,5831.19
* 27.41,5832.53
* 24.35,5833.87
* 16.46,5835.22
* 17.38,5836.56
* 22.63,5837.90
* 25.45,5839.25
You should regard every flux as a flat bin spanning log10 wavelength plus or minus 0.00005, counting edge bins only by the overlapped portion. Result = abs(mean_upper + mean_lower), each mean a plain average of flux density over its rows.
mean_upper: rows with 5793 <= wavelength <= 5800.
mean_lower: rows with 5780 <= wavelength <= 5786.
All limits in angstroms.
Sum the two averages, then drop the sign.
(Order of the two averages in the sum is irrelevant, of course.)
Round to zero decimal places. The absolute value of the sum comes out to 50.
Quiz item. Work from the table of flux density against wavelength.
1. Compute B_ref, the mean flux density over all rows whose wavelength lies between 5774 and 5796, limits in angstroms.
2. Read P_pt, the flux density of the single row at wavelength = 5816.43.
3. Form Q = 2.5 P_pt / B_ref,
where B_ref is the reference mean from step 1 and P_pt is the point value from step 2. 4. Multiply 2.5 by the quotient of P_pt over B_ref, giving 2.5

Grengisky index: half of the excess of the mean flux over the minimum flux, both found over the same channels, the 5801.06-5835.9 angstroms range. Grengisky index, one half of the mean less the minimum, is 4.8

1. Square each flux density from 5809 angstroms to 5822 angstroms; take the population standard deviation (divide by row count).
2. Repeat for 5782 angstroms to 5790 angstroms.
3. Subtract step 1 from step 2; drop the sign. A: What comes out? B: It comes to 185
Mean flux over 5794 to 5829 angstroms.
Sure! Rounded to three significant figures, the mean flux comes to 25.7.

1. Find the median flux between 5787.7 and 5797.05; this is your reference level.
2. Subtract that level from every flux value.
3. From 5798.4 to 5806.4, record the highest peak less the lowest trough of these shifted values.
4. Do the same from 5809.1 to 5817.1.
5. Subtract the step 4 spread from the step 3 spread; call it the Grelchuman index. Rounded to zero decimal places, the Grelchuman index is 0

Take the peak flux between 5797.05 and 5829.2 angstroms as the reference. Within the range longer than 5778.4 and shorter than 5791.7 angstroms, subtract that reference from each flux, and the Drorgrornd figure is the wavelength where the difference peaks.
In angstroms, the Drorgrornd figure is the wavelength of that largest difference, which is 5788.38 angstroms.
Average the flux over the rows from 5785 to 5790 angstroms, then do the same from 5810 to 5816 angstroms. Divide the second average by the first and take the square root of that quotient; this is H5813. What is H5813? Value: 1.04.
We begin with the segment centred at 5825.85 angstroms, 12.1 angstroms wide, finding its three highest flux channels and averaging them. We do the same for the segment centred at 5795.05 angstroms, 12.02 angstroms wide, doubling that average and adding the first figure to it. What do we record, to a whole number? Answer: 82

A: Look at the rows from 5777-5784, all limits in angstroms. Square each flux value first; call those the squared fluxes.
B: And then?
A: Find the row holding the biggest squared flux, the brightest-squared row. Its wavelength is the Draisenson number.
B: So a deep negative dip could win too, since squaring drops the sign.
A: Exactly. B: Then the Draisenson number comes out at 5779.06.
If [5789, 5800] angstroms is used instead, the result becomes 5789.71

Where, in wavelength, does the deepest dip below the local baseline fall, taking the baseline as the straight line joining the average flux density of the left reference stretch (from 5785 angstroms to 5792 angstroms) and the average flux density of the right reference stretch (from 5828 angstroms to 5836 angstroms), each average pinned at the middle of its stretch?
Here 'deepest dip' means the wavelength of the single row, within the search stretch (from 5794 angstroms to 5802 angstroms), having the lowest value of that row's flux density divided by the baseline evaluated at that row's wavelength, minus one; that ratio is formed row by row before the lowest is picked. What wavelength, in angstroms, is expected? 5799.05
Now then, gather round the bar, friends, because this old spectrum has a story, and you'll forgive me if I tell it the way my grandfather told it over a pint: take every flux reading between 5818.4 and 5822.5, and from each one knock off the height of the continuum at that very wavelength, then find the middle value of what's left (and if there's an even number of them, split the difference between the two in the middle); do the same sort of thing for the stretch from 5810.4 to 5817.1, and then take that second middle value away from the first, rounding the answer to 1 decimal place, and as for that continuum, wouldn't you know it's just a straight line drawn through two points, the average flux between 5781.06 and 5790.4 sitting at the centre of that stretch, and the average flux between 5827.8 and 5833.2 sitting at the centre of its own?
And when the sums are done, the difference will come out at -5.0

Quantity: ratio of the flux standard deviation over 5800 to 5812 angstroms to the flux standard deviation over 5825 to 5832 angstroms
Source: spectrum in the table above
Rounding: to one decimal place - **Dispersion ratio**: 1.5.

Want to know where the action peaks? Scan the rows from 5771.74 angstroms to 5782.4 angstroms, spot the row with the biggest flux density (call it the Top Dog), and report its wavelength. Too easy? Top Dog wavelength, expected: 5772.41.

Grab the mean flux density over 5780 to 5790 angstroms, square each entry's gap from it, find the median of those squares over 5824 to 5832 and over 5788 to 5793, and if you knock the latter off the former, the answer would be 4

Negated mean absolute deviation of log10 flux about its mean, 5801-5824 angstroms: -0.052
